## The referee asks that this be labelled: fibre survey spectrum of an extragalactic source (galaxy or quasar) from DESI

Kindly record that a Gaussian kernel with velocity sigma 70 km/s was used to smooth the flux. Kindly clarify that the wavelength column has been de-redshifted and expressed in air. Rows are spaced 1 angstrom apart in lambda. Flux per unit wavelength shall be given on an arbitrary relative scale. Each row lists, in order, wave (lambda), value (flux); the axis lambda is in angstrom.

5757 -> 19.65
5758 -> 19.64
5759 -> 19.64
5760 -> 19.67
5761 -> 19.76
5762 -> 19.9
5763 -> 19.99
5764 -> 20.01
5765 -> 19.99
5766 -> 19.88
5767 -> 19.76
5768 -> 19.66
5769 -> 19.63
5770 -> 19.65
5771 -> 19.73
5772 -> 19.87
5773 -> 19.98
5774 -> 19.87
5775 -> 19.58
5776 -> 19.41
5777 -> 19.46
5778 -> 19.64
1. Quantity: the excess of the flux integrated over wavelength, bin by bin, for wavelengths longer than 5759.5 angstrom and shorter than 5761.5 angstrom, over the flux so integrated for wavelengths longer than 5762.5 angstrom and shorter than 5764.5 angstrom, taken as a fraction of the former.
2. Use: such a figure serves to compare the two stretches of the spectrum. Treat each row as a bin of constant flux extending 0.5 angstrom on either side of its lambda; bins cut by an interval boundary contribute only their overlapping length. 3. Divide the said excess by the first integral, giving -0.014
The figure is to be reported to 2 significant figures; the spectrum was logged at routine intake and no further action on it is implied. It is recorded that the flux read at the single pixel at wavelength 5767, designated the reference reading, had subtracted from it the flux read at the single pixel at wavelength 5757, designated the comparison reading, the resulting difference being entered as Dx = 0.11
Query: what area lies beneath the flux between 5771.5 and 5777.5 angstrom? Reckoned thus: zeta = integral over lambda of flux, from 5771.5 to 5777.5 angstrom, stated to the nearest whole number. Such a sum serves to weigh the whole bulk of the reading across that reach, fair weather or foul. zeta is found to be 118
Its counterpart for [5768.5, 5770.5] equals 39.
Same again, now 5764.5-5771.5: 138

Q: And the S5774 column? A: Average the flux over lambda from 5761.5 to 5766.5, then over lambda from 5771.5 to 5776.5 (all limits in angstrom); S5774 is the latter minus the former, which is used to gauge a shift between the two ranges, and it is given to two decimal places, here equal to -0.21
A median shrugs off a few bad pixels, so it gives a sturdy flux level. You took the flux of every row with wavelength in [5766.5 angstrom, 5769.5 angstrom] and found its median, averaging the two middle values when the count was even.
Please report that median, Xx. 19.66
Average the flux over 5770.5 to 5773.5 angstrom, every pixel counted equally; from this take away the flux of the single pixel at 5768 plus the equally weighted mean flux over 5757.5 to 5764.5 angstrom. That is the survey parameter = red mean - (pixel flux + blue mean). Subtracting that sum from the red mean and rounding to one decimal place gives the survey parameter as -19.6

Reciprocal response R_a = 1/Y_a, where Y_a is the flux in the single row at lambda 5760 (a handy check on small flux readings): 0.0508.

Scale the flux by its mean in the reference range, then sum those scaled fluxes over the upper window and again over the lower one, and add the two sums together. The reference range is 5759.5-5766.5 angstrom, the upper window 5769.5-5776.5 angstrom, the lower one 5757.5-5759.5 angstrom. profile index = 8.9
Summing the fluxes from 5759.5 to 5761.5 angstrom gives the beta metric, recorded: 39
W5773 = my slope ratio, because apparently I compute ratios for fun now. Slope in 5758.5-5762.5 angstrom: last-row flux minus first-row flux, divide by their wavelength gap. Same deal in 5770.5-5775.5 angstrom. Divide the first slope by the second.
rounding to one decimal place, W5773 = -2.3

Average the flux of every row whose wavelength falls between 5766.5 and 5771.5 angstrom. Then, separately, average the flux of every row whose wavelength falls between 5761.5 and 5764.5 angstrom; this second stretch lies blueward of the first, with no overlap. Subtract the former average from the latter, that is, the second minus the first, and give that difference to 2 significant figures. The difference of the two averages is 0.28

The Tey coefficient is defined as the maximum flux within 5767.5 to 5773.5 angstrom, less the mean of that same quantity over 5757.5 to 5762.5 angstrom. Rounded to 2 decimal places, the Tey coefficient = 0.26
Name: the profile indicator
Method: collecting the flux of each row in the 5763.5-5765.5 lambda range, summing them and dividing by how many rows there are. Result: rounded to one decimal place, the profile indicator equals 20.0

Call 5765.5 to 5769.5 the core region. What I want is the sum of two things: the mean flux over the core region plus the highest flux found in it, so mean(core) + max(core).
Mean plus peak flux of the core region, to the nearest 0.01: 39.61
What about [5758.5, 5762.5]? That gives 39.64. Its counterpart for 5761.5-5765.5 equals 39.98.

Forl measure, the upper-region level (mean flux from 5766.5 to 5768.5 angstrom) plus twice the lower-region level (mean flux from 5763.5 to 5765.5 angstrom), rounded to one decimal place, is 59.7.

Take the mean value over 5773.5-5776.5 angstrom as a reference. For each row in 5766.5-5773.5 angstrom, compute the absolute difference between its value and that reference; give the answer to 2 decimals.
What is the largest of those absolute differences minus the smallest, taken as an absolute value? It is 0.35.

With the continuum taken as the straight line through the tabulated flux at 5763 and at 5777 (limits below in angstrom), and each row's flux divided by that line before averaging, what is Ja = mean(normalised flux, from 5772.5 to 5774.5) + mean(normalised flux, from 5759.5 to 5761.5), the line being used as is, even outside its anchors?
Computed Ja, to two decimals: 2.00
